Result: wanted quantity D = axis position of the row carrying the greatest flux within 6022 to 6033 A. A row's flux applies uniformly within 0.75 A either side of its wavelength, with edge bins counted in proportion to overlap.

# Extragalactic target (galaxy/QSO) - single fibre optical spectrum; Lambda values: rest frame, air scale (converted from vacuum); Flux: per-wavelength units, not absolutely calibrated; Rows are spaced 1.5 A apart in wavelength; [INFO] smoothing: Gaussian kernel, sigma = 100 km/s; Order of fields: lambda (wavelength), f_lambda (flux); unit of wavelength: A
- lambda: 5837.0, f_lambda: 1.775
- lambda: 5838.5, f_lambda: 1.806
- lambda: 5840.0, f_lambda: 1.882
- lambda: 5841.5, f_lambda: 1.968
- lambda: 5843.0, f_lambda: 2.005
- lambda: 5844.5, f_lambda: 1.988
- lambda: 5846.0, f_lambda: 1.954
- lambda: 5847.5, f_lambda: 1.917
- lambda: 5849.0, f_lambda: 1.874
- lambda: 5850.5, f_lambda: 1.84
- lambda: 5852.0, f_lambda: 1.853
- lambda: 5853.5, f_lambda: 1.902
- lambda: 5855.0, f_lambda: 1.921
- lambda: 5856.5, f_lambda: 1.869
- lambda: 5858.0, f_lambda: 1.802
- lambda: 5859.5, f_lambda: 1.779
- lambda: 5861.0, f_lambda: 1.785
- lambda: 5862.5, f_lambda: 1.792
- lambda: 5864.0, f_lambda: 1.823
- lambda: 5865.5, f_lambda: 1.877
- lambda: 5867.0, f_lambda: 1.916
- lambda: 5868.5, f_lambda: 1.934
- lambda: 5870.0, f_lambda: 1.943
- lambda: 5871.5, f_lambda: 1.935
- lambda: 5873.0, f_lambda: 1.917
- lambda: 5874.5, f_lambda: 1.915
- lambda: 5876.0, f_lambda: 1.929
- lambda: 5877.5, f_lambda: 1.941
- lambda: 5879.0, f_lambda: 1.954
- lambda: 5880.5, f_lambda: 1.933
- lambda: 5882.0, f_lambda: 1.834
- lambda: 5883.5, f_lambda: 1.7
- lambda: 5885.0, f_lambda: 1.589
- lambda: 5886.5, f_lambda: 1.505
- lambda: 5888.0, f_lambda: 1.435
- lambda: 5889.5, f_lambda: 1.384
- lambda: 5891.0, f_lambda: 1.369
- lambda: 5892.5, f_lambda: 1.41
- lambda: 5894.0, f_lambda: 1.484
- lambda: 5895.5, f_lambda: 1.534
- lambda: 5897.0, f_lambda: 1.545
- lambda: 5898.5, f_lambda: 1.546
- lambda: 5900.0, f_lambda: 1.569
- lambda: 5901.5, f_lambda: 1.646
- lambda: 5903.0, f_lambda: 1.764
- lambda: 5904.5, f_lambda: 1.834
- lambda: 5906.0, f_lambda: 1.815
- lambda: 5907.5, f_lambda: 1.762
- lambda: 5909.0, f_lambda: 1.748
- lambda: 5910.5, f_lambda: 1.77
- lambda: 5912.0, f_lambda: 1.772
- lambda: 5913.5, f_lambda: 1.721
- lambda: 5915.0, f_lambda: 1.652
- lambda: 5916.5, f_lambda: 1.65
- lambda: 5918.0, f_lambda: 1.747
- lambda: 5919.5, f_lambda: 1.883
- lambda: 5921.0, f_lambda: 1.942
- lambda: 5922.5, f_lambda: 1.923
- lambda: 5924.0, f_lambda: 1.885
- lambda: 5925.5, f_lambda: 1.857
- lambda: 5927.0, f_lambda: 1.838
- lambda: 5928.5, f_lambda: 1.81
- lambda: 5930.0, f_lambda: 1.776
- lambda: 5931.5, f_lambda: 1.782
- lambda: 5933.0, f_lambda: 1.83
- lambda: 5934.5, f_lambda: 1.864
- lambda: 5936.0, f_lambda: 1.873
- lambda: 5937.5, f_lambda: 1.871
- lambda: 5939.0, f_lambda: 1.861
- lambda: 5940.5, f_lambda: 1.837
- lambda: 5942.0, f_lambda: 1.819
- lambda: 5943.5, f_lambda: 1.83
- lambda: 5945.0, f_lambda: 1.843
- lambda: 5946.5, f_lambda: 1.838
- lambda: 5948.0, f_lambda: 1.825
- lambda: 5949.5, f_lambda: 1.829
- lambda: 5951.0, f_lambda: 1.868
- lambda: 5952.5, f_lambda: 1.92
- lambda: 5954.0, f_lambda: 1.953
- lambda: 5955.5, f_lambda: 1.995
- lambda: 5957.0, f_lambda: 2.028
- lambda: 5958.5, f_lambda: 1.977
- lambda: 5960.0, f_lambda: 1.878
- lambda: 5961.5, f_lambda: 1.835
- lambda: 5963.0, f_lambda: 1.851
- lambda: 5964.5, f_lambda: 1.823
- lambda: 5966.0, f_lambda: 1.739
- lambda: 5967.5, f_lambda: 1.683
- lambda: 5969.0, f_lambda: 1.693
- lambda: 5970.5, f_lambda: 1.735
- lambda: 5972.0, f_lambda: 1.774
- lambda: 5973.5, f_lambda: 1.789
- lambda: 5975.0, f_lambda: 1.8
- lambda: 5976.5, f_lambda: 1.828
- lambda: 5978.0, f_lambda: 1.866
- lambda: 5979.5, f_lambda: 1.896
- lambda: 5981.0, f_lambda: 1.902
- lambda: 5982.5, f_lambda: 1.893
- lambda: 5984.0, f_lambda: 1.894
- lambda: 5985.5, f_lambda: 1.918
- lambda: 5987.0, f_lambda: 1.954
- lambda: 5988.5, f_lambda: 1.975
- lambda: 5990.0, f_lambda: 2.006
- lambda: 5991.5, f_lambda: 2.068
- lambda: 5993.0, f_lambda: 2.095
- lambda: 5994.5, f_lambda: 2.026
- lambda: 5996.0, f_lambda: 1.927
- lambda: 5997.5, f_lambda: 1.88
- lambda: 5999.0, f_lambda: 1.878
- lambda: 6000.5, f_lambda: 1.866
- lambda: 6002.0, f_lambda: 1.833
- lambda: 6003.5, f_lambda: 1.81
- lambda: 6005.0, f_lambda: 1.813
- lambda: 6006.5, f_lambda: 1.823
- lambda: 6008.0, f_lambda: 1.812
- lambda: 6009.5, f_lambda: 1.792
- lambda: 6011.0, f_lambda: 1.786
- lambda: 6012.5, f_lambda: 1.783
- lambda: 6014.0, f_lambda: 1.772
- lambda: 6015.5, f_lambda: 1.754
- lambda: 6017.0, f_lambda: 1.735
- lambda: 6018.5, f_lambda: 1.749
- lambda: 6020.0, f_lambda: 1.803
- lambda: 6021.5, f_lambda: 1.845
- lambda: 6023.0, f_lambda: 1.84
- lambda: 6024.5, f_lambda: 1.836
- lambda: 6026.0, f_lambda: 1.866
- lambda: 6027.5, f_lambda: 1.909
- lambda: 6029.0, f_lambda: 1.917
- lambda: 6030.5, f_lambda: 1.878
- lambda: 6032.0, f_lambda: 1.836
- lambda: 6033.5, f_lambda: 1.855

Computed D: 6029.0 A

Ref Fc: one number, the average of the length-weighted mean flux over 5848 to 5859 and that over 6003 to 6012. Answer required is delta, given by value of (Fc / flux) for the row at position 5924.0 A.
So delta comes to 0.97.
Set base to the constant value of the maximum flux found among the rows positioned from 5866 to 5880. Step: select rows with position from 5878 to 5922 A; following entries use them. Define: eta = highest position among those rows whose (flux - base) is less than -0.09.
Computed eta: 5918.0 A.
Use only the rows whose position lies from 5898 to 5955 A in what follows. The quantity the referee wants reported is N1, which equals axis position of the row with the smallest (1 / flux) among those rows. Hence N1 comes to 5954.0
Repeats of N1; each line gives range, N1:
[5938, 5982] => 5957.0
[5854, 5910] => 5879.0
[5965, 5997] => 5993.0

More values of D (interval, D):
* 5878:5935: 5879.0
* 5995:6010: 5996.0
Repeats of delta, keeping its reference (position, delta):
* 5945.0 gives 1.00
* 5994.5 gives 0.91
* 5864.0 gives 1.01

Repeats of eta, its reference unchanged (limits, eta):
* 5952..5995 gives 5976.5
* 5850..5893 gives 5892.5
